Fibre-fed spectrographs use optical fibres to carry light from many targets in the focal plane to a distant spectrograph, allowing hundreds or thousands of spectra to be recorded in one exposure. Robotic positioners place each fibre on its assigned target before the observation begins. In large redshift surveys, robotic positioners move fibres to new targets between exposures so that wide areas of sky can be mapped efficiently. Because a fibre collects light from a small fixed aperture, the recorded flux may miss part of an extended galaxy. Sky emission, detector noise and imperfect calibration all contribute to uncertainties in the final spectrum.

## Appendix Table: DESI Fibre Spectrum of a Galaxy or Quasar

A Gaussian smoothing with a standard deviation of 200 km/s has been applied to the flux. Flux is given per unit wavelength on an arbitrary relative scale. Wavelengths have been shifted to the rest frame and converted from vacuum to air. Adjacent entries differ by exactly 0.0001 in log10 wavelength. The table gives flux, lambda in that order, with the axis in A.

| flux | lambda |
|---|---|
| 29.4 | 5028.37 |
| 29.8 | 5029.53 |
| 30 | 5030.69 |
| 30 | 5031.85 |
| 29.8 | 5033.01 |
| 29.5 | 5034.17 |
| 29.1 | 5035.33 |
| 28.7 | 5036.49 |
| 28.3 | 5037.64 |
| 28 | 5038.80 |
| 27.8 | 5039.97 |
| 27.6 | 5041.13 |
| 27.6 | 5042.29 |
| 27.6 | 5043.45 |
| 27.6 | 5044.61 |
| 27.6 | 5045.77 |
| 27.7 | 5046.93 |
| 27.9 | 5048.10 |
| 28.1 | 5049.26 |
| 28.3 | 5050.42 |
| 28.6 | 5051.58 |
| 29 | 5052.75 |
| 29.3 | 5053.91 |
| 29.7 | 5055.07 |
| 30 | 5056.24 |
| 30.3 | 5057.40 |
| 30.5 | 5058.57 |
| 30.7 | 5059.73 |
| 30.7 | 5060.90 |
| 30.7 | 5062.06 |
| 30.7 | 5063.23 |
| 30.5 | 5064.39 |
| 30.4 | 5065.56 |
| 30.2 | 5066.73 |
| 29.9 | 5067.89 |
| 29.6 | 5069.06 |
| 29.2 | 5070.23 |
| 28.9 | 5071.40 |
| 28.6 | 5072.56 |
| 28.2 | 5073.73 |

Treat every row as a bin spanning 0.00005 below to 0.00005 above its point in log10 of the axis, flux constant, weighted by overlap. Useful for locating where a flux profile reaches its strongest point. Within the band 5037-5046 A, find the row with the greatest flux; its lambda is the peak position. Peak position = 5037.64 A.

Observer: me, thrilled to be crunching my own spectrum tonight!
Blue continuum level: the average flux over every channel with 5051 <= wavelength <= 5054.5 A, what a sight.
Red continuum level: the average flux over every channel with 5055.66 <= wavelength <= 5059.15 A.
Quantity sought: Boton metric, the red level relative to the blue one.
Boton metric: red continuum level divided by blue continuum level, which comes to 1.045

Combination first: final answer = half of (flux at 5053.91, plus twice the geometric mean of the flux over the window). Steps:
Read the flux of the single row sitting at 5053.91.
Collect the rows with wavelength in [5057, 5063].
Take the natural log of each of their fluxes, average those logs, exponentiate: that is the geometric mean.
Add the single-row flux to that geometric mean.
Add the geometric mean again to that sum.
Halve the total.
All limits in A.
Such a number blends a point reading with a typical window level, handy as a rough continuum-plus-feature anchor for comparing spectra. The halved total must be 45.2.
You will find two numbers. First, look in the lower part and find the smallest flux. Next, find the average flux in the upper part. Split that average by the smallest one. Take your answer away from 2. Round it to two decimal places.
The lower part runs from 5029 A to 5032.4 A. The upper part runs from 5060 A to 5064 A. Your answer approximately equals 0.97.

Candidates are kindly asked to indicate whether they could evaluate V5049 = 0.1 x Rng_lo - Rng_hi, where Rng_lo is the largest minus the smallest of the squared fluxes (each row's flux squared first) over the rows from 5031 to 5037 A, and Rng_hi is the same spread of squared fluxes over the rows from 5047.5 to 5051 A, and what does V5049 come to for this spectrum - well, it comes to -15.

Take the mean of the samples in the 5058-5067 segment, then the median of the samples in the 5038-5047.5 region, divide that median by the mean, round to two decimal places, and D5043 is 0.90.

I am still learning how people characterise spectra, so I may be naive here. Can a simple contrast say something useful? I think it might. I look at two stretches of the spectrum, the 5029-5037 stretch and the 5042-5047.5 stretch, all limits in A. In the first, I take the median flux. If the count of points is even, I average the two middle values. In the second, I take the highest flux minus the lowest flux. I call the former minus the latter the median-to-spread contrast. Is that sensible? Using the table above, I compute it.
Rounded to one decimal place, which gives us 29.7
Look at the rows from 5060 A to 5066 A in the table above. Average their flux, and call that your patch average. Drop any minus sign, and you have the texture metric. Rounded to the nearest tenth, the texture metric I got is 30.6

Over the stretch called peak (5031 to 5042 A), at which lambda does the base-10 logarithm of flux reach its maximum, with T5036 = 5031.85 A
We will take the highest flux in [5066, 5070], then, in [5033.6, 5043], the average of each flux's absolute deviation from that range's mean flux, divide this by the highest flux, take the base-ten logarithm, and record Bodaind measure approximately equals -1.72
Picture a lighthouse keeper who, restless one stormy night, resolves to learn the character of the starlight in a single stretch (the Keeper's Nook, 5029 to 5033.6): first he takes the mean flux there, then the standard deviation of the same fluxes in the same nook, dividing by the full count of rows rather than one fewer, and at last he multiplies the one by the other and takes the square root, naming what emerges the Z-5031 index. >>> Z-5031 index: 1.7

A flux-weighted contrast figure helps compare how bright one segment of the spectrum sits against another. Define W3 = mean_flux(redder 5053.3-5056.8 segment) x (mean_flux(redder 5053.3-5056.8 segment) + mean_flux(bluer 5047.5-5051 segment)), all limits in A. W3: 1714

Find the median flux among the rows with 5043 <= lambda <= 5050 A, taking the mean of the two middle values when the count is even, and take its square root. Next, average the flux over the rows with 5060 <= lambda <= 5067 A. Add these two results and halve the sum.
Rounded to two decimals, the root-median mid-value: 17.90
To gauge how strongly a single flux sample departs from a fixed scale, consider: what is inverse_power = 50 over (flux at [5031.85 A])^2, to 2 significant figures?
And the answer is 0.056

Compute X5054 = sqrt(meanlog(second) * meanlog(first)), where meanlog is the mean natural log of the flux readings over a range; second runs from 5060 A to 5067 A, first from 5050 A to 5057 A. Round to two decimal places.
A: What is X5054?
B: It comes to 3.40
